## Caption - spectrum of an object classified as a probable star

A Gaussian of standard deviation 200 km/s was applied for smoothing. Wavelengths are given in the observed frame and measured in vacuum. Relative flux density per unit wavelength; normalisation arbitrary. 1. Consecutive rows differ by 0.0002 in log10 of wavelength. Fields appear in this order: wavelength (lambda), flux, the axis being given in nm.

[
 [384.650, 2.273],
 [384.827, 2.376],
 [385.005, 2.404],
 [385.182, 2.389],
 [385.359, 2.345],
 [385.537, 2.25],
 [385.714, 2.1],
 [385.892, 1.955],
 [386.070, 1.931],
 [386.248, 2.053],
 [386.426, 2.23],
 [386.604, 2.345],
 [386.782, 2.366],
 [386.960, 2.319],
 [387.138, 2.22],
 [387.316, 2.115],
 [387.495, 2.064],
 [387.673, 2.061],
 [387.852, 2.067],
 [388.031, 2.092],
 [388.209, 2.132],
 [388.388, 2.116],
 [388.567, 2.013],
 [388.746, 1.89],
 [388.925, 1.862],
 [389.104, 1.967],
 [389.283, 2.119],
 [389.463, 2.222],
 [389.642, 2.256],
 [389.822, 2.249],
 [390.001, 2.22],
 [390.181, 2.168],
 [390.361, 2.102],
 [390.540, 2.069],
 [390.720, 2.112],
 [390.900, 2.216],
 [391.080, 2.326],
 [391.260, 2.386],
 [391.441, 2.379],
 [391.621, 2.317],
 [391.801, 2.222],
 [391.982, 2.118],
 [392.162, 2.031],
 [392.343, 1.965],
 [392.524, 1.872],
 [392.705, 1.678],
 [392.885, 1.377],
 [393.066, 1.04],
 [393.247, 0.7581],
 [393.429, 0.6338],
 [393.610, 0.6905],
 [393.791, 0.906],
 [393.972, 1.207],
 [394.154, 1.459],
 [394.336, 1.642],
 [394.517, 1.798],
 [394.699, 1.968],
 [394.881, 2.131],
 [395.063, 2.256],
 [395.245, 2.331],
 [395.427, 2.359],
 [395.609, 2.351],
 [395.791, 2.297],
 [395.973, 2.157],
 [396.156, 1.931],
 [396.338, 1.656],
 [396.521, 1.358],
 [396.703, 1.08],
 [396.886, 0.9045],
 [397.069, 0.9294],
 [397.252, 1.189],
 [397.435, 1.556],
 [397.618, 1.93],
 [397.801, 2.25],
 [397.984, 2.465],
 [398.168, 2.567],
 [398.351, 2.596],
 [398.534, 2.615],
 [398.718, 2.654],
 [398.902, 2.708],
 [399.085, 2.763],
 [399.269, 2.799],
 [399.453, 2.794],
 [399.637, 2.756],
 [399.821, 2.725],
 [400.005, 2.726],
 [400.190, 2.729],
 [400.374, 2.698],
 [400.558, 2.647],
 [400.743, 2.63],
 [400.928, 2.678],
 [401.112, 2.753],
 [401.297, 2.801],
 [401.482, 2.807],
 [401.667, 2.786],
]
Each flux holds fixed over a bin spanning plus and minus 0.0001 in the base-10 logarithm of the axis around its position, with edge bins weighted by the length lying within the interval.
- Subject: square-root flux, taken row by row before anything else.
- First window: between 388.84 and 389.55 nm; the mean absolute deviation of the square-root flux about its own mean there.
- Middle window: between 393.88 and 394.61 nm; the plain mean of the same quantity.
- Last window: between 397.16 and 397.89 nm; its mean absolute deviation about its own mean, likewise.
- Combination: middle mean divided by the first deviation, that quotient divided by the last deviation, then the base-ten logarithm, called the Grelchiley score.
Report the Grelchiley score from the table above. 2.3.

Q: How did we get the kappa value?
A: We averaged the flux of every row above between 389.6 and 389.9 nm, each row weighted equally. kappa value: 2.25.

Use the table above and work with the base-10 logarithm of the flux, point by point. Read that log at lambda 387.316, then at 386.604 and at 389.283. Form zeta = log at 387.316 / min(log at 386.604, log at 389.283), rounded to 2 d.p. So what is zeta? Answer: 1.00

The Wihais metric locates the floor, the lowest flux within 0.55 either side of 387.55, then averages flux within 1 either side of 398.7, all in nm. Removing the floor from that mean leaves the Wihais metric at 0.6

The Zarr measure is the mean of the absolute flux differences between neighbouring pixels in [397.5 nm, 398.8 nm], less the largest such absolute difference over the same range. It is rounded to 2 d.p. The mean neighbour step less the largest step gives -0.20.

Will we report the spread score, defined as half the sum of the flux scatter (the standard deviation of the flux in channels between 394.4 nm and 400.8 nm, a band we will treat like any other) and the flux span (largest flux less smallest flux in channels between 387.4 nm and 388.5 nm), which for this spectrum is 0.32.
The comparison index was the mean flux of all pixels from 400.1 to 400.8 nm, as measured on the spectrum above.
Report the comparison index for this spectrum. 2.7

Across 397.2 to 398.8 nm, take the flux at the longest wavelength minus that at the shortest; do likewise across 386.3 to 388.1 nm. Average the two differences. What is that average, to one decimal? 0.7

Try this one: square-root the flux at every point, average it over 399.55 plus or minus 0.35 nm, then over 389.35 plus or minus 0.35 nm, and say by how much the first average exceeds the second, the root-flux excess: 0.20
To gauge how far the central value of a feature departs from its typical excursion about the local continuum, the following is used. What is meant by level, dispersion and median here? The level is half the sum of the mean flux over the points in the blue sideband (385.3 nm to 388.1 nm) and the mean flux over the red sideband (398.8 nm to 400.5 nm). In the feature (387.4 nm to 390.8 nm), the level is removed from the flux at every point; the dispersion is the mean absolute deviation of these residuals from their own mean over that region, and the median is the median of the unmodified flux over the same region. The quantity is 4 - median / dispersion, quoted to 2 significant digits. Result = -22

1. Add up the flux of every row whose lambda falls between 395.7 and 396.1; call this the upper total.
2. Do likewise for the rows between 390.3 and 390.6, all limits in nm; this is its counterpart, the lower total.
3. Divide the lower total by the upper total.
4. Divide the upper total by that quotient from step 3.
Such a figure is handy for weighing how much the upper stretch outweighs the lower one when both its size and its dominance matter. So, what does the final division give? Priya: 4.8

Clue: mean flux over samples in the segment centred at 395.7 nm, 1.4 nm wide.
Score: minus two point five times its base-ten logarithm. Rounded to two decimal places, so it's -0.84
